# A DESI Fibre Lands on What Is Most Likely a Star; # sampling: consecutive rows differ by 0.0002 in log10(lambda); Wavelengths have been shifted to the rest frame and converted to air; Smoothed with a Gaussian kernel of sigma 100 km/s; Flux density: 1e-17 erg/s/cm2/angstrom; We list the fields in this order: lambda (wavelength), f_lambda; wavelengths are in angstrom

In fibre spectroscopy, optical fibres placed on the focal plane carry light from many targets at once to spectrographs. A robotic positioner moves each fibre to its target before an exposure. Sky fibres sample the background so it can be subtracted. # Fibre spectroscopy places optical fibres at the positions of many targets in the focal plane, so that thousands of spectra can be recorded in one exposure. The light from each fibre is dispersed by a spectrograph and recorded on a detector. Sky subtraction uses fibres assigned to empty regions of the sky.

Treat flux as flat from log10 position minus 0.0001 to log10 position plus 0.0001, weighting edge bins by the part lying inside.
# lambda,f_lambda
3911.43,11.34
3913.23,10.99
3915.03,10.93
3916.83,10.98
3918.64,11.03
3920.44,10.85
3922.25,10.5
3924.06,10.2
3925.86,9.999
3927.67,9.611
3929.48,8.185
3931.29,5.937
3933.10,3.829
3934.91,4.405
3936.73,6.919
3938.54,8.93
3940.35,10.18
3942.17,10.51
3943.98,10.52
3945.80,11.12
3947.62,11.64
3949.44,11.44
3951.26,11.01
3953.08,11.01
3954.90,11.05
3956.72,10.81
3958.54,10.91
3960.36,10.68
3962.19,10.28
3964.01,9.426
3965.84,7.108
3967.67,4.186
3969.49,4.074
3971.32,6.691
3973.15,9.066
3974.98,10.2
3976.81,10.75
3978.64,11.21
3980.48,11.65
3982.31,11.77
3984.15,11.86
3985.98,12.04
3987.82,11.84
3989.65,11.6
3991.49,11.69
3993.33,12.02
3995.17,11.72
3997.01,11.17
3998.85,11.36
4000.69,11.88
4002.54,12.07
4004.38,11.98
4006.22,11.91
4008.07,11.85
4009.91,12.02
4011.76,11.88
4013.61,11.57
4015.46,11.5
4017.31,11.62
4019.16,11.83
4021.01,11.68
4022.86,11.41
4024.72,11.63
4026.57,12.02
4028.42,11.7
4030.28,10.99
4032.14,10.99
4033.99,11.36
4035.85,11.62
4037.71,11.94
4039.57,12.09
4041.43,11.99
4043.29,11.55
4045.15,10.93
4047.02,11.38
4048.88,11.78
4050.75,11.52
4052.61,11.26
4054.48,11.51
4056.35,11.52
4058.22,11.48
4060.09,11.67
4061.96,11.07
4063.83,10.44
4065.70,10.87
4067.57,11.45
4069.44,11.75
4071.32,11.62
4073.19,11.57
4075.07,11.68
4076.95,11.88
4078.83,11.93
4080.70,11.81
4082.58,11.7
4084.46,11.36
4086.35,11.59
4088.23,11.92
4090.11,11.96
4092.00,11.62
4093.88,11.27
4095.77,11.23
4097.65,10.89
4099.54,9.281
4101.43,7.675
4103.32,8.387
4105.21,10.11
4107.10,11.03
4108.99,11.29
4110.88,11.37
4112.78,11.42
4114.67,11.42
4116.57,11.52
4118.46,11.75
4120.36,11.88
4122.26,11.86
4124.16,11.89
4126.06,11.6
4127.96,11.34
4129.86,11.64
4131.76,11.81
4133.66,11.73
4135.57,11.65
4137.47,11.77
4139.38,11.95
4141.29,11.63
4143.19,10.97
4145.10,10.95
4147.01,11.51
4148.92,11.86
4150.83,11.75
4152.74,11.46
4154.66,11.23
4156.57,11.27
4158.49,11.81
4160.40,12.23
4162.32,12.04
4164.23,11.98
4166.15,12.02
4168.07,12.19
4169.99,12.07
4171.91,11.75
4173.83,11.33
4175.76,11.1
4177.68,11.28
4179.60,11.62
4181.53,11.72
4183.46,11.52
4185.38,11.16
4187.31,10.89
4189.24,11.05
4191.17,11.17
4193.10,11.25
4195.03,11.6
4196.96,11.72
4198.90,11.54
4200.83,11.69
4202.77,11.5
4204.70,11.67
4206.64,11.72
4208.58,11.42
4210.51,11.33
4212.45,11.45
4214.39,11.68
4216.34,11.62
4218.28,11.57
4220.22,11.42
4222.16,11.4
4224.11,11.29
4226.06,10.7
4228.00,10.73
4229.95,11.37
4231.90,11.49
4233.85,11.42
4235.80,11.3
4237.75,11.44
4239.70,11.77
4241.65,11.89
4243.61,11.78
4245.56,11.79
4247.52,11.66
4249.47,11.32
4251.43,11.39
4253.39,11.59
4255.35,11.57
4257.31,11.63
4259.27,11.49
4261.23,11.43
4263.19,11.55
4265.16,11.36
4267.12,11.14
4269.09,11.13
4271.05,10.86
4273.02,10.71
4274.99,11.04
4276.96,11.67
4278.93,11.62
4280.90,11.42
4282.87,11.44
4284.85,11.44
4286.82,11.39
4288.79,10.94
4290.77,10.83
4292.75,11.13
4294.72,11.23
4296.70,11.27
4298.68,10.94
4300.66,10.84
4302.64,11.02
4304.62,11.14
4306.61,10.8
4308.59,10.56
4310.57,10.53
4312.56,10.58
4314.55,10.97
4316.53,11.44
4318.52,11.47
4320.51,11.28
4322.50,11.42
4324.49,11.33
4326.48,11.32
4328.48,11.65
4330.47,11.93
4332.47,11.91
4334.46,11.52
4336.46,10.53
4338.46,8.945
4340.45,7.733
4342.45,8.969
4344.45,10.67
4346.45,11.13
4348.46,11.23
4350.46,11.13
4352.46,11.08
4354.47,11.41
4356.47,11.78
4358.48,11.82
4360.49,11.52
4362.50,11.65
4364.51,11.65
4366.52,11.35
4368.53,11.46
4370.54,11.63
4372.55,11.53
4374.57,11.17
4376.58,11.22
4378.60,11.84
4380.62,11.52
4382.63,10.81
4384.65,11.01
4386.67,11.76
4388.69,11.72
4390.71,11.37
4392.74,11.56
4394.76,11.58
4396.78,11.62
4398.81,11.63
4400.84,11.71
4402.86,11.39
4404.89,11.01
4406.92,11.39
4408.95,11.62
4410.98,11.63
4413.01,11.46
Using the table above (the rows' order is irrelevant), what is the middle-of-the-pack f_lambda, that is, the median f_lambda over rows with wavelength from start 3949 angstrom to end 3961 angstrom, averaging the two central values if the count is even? 11.0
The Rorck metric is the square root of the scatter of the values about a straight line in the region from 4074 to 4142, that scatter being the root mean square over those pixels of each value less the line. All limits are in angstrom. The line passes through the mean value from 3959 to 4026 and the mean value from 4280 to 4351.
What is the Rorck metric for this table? 1.03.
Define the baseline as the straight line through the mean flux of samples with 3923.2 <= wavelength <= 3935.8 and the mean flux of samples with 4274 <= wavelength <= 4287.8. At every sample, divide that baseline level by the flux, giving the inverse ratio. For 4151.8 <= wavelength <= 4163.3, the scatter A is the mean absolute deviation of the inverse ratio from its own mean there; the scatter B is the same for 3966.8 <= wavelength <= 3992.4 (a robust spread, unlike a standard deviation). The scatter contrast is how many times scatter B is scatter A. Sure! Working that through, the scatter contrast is 13.8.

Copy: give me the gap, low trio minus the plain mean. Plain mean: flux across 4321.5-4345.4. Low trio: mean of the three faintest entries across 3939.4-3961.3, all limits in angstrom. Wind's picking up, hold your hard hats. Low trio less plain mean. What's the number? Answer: -0.3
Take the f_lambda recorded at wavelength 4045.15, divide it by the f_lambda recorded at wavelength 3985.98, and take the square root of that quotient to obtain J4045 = 0.95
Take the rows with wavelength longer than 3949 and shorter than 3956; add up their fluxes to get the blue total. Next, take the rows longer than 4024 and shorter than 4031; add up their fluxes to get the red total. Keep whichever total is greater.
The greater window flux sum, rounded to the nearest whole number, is 46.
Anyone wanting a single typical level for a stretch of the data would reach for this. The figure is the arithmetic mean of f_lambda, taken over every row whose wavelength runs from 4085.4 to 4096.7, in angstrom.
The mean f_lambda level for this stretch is 11.6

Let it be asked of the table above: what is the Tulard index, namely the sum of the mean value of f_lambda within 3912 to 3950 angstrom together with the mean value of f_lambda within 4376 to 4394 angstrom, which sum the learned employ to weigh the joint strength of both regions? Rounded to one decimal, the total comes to 20.9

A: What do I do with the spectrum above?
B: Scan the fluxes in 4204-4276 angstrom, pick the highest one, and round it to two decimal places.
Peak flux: 11.89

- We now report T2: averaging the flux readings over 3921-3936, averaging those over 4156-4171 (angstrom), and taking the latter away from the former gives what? -4.1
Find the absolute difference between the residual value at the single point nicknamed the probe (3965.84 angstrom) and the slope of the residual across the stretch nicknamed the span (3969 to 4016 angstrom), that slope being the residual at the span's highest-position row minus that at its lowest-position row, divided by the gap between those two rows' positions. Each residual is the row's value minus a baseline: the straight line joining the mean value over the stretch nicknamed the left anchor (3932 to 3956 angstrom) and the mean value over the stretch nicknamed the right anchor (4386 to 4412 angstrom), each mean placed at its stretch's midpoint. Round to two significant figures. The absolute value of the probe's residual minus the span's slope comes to 2.6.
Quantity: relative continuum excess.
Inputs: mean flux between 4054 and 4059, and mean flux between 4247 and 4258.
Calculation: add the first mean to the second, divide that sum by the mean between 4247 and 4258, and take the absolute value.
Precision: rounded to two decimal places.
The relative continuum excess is 2.00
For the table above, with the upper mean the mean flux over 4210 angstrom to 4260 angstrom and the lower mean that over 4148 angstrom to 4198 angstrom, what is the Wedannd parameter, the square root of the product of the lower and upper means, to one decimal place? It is 11.5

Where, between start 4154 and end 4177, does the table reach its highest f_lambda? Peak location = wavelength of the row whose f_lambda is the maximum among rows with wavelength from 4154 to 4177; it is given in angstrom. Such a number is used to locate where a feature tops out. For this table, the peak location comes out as 4160.40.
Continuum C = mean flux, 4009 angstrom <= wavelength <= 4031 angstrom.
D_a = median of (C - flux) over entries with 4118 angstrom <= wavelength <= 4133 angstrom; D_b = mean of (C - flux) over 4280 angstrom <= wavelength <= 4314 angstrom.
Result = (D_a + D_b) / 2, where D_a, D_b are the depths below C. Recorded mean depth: 0.25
